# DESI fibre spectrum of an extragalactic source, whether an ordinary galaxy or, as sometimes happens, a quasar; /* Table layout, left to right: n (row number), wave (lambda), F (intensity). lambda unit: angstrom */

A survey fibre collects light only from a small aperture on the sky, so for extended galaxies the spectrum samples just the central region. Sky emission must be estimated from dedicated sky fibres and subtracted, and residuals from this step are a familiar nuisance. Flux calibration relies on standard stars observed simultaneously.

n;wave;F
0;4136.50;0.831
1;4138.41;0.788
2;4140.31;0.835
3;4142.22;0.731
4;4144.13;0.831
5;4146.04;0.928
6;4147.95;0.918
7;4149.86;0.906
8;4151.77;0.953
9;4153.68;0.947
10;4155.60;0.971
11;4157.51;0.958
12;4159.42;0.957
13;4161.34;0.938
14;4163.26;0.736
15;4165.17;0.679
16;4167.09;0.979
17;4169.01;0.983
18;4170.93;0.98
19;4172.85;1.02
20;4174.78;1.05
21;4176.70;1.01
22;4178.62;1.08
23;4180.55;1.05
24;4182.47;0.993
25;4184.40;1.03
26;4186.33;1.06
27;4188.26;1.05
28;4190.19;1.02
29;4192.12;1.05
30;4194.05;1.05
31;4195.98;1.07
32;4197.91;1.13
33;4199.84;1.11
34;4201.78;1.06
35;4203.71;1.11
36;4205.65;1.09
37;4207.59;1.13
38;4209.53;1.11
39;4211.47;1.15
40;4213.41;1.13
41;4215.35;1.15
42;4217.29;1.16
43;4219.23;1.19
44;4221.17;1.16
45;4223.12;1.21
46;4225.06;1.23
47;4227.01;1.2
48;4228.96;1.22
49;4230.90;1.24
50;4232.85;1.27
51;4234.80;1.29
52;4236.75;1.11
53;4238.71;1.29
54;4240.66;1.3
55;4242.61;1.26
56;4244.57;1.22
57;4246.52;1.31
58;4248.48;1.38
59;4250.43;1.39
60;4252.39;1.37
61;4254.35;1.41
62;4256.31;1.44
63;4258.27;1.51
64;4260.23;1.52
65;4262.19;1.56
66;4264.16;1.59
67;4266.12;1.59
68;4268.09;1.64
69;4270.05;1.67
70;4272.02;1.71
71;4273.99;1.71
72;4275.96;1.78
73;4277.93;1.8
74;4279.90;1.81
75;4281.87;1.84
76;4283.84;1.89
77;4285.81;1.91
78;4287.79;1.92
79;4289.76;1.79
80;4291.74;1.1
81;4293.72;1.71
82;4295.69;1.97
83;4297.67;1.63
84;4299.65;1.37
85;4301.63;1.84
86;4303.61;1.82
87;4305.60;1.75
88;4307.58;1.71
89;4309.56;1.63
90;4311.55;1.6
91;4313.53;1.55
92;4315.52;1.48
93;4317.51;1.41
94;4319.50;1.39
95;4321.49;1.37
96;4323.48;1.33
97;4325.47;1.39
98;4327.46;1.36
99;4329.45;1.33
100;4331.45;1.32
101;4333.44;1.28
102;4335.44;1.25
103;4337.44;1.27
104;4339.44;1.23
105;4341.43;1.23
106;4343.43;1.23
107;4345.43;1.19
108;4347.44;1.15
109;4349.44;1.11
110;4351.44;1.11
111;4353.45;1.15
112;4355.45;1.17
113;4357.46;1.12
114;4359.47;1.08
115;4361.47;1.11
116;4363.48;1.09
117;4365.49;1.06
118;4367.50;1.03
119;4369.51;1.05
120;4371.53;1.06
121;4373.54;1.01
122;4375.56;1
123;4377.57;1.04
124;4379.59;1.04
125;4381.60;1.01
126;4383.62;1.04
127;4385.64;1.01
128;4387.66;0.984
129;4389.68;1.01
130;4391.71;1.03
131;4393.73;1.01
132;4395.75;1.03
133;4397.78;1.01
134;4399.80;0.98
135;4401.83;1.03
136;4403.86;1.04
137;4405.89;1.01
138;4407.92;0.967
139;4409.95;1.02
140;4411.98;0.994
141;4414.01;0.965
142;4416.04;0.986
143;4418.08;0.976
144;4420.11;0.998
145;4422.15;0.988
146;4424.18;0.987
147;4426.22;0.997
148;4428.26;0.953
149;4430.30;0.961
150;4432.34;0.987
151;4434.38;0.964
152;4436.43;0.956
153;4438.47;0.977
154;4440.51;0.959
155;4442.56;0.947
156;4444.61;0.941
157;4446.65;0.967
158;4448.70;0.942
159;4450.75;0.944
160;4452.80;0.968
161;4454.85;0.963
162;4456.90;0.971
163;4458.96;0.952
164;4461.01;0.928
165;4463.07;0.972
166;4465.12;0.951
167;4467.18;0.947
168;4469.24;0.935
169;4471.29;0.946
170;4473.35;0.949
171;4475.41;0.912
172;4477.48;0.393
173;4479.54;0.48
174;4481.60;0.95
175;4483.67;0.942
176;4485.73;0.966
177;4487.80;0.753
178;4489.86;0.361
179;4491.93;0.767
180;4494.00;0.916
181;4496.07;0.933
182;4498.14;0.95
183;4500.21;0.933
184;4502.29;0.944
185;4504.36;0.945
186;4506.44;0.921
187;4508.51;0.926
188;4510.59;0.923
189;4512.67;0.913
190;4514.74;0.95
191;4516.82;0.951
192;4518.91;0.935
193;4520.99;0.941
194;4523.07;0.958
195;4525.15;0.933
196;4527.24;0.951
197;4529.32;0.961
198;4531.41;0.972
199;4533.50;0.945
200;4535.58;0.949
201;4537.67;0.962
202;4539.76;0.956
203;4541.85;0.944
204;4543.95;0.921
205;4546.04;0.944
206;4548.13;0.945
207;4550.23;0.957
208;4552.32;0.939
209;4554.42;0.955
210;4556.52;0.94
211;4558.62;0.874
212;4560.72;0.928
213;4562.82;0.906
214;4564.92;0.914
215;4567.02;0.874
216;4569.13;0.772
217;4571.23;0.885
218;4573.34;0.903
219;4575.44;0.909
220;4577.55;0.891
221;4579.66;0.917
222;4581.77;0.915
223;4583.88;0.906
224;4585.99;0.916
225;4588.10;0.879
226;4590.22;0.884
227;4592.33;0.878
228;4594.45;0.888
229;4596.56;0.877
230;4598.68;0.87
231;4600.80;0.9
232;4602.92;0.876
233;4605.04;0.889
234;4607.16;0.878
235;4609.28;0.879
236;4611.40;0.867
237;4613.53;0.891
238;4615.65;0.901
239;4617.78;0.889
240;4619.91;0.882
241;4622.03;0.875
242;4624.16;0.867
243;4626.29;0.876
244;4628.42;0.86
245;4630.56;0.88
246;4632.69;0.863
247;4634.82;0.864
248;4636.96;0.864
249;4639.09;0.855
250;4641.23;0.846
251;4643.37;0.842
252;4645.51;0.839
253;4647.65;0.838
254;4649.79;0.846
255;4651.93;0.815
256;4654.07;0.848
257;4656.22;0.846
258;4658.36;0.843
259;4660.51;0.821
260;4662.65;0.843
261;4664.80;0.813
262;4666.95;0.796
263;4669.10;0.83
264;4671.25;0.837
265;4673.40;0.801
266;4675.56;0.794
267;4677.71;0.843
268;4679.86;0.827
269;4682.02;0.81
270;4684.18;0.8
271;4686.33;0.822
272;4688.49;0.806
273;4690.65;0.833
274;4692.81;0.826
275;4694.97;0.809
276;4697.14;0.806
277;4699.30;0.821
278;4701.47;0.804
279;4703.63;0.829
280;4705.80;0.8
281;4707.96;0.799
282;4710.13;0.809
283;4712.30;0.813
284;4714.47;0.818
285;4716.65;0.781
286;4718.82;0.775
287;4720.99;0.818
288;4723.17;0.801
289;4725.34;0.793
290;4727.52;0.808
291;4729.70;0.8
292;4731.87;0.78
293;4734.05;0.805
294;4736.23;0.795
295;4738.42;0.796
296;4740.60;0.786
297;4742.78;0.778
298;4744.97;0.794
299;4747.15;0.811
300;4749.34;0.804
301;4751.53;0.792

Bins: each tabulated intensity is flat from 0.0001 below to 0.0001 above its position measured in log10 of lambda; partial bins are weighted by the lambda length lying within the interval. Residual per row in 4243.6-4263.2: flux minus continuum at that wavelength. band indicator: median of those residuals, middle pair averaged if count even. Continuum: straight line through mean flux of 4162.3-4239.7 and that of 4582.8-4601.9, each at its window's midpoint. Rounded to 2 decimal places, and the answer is 0.34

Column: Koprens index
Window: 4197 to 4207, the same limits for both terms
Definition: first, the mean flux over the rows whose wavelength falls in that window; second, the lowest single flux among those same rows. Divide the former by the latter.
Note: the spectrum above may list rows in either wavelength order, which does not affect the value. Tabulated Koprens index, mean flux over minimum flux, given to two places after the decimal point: 1.04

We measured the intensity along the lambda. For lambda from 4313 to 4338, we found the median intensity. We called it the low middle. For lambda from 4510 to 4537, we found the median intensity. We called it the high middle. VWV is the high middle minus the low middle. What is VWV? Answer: -0.41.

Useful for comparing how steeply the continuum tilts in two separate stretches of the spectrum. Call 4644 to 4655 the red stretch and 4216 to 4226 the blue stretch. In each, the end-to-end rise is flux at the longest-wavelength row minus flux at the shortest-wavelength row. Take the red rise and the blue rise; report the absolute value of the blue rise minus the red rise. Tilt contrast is 0.061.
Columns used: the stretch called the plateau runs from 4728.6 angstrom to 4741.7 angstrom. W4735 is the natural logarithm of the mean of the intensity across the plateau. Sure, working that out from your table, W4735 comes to -0.23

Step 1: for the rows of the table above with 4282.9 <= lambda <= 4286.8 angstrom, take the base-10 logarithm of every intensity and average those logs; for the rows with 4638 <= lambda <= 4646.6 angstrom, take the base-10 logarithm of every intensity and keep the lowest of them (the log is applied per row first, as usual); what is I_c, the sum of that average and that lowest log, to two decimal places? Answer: 0.20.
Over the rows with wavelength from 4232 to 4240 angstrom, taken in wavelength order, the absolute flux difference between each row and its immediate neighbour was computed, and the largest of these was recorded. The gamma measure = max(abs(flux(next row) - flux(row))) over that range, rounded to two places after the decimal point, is 0.18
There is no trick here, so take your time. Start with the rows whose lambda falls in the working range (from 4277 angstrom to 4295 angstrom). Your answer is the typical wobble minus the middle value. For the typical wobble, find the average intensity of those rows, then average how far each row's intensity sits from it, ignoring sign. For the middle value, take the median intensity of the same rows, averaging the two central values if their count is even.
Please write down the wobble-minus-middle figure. -1.7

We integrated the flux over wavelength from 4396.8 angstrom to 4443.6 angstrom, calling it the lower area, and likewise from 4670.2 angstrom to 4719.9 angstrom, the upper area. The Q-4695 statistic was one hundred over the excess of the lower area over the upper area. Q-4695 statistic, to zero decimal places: 17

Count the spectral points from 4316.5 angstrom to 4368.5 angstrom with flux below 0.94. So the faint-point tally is 0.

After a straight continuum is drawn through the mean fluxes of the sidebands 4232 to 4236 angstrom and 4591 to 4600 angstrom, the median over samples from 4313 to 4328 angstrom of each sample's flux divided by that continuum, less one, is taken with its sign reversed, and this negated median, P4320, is -0.18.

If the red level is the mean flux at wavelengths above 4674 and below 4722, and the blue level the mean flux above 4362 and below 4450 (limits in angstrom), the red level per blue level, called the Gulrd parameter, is 0.81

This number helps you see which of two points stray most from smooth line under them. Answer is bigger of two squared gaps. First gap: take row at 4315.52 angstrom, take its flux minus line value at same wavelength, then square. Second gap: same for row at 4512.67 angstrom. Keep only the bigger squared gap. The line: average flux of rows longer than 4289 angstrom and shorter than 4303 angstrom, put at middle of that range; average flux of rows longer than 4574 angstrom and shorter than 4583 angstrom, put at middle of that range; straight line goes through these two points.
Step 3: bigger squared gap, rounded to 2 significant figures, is 0.027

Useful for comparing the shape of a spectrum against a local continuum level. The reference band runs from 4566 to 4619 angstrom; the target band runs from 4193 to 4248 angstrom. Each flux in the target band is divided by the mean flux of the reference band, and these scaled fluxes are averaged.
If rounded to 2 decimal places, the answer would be 1.33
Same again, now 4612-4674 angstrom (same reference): 0.96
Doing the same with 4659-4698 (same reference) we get 0.92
